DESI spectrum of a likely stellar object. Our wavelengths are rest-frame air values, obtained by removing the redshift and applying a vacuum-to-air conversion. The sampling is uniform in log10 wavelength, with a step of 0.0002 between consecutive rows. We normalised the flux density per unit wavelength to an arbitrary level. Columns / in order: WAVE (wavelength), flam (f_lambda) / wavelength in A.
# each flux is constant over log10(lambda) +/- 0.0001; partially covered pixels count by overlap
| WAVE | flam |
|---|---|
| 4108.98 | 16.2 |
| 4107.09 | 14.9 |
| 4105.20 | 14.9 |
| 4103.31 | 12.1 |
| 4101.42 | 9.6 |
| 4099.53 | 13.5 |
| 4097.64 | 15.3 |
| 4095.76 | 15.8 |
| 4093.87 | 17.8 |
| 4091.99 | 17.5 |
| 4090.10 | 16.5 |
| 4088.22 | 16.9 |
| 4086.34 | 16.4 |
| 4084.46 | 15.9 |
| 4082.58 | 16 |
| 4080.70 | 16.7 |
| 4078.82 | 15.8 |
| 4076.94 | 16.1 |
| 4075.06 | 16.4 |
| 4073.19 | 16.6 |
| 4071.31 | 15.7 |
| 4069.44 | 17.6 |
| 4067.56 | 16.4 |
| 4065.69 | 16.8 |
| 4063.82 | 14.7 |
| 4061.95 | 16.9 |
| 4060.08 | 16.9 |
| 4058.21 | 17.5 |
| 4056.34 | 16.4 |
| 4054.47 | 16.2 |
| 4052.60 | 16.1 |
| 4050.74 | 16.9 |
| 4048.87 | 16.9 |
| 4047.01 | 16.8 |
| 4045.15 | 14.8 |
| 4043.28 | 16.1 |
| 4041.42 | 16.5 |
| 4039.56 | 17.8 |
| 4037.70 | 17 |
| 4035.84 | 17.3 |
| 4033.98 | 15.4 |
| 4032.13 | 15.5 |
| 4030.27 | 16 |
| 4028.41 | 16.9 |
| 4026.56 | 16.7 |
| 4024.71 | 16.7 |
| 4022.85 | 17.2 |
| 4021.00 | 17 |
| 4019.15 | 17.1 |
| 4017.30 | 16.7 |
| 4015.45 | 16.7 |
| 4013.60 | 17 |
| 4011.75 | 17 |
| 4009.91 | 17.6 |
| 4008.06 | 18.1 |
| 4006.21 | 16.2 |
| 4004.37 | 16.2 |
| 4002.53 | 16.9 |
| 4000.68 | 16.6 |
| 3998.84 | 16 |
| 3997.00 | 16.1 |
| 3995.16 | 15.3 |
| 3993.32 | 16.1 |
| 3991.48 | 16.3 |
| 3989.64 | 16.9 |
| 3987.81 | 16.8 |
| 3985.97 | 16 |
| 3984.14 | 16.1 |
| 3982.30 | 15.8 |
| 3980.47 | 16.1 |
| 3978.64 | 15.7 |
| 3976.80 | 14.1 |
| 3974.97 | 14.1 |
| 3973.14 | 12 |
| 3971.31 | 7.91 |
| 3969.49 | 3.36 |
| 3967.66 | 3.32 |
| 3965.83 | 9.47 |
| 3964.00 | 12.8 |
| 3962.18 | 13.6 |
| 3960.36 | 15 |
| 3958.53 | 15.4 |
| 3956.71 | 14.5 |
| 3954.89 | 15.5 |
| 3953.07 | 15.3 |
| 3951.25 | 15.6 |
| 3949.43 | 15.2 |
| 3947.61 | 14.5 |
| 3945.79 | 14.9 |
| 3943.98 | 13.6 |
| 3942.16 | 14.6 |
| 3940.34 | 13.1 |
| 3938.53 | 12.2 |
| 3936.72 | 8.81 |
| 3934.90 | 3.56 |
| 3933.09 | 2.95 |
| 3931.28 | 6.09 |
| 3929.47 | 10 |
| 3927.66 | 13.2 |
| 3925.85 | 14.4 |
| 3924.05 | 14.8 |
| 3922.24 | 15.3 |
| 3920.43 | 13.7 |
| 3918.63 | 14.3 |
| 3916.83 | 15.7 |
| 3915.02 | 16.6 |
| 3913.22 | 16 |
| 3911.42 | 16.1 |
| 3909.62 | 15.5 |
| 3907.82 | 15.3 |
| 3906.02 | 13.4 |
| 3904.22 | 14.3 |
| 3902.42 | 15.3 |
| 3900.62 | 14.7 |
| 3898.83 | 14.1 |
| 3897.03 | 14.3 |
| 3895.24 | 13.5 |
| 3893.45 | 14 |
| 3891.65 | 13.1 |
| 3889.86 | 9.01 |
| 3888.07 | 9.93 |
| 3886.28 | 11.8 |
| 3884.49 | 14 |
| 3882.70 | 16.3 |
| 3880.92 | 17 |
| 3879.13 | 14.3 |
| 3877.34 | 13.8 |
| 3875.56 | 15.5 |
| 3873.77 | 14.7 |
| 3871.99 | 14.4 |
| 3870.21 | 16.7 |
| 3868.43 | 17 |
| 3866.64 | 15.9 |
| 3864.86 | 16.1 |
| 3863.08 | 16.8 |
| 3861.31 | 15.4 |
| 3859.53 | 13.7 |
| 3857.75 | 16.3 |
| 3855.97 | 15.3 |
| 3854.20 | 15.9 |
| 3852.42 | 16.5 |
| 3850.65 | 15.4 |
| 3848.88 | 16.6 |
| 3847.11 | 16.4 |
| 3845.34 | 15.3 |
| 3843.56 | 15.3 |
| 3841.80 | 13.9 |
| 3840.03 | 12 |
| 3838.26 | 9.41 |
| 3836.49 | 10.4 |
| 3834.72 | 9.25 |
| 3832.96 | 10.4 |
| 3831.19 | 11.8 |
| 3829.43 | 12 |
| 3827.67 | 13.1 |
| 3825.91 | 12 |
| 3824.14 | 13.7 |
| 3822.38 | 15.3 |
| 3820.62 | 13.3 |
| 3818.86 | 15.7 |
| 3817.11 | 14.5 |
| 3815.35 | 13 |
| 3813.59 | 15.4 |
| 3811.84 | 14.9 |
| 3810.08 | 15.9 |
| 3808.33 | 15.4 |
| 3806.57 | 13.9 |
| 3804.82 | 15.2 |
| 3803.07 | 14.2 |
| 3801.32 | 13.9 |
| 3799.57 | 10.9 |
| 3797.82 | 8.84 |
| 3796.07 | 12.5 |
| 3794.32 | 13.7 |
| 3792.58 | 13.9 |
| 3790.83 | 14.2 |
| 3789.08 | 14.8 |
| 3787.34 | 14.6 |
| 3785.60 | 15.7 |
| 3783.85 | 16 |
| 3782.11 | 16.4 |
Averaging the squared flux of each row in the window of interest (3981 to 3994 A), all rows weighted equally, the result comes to 265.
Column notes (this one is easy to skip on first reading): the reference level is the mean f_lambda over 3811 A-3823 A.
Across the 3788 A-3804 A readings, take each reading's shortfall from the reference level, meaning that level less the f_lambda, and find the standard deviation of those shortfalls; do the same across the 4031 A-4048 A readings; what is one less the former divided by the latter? -0.97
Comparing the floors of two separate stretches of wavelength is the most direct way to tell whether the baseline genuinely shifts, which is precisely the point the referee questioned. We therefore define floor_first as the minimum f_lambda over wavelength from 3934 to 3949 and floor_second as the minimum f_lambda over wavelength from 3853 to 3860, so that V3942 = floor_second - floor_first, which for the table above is 10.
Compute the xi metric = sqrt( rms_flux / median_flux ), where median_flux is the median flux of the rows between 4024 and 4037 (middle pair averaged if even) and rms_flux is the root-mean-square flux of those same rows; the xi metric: 0.99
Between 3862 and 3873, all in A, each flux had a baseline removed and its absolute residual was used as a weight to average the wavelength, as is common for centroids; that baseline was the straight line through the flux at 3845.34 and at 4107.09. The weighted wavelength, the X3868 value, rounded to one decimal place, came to 3867.5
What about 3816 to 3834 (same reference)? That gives 3827.9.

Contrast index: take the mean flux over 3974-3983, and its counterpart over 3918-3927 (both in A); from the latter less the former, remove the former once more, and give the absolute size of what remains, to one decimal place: 15.8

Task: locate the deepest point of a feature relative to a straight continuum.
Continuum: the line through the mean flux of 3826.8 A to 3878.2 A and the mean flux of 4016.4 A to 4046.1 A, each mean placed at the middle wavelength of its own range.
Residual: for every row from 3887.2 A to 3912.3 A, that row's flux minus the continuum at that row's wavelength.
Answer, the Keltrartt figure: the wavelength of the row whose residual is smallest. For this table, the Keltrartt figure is 3889.86 A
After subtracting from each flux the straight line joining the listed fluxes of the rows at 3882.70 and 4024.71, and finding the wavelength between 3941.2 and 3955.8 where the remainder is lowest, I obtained 3943.98 A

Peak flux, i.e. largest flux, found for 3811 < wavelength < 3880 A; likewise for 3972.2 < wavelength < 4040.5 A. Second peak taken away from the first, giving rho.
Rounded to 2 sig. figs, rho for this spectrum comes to -1.1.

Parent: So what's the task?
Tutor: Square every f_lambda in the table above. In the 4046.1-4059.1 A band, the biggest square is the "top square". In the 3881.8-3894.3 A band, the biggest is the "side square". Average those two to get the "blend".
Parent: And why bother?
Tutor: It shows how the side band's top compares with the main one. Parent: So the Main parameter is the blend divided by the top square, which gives 0.934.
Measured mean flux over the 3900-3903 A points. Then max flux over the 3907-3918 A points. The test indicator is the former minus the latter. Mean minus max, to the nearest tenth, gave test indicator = -1.6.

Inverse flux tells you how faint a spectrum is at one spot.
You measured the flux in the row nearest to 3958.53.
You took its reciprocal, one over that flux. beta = 0.0649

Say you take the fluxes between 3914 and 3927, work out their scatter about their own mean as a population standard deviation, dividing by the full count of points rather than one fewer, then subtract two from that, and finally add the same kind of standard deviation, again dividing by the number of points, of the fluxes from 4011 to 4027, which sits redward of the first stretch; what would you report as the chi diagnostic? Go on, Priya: -0.9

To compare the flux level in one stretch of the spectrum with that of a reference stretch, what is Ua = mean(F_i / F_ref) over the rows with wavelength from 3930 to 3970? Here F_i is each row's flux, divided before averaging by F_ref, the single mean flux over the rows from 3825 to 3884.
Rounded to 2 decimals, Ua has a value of 0.80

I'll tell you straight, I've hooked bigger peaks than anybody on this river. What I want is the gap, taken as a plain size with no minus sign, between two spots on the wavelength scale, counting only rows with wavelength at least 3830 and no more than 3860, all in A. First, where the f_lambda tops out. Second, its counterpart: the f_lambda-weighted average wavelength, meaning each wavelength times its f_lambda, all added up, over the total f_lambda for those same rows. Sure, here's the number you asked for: 2.3 A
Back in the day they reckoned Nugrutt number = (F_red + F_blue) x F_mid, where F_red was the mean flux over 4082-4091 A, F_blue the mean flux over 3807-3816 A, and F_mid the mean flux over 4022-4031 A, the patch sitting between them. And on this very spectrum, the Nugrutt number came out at 522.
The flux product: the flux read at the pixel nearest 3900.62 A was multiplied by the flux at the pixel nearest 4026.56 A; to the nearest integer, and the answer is 245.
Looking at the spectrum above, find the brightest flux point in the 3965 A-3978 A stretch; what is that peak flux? 14.1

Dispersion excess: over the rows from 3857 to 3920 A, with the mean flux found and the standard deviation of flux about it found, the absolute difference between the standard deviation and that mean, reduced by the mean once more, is -1.8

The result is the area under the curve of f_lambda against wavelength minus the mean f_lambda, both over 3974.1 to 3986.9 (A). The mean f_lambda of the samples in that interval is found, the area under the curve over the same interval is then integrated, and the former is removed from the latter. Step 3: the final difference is 182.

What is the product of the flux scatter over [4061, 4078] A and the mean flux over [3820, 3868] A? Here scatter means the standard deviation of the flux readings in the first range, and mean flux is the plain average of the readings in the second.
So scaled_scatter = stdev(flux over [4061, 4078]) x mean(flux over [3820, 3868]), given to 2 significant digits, 11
